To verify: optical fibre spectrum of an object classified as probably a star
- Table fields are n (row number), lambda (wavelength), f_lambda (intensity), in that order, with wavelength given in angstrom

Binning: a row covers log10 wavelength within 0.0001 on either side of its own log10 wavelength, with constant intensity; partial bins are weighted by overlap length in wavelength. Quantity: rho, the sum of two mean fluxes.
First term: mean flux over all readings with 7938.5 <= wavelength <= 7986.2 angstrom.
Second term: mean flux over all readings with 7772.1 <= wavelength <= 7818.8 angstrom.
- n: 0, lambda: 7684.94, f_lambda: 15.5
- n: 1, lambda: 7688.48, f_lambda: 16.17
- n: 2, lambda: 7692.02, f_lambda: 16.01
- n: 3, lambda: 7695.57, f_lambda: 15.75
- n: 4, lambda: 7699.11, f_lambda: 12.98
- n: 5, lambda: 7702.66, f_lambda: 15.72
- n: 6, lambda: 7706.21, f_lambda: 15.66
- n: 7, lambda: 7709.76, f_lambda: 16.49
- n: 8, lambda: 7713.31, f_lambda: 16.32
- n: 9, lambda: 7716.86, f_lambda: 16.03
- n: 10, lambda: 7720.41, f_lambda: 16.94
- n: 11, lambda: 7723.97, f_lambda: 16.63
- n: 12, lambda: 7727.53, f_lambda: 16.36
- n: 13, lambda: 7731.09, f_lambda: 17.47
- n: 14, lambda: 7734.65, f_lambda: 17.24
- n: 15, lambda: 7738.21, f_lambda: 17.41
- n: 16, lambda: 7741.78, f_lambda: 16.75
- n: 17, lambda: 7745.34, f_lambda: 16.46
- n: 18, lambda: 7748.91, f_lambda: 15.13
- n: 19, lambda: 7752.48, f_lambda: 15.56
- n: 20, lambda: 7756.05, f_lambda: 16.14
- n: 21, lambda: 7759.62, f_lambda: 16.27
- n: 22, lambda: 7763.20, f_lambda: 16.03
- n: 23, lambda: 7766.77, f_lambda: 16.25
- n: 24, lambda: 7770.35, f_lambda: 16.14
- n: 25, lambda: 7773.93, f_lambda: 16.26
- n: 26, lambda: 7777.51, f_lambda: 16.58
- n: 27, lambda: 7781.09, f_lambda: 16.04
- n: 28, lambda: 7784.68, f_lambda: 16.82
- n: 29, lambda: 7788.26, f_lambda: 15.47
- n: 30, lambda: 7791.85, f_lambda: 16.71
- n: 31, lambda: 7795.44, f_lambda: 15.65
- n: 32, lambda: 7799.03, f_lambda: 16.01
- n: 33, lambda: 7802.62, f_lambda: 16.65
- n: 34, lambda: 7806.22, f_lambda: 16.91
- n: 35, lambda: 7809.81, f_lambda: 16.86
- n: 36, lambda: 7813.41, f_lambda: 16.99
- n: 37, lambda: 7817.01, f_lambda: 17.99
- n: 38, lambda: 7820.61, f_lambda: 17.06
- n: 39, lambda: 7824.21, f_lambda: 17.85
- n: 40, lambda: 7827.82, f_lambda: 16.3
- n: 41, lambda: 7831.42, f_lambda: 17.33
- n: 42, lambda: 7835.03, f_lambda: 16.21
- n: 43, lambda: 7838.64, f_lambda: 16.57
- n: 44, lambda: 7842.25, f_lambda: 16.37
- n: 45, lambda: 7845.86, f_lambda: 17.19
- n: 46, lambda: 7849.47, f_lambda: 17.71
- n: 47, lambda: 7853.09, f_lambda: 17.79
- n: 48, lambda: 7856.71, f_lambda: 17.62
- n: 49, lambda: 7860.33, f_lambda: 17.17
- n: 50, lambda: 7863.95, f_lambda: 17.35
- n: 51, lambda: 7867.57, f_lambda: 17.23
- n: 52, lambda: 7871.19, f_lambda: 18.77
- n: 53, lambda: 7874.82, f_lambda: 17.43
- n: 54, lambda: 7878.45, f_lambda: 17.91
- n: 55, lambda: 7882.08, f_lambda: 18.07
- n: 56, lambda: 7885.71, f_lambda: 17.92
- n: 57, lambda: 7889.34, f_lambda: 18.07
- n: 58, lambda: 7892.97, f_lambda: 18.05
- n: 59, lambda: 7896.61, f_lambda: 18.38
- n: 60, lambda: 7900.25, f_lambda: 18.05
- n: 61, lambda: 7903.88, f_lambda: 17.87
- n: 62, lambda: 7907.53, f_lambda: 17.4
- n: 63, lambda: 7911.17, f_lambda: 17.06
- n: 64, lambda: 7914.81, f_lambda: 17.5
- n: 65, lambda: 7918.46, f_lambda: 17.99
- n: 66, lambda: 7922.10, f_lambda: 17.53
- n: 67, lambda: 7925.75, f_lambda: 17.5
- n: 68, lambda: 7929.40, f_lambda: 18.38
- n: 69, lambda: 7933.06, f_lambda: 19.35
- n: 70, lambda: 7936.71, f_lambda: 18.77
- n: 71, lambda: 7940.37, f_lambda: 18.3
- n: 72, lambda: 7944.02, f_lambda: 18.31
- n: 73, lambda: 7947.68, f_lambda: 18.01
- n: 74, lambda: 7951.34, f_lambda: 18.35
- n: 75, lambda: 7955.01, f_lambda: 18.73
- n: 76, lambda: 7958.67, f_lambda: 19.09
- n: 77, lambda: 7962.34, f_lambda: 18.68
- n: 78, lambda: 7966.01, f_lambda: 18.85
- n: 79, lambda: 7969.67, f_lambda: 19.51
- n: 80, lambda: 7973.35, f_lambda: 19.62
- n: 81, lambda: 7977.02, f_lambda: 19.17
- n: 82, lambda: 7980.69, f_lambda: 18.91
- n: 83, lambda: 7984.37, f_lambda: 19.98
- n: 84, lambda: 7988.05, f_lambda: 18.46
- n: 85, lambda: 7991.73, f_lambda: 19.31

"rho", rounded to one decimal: 35.4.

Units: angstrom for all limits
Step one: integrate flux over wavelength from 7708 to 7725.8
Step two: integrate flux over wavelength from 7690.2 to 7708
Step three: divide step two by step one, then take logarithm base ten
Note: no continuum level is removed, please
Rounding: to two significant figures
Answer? -0.035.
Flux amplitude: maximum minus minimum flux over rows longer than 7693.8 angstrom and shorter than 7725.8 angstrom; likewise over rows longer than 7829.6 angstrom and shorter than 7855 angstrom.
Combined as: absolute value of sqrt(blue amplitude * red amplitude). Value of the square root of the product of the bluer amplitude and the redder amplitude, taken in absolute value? 2.50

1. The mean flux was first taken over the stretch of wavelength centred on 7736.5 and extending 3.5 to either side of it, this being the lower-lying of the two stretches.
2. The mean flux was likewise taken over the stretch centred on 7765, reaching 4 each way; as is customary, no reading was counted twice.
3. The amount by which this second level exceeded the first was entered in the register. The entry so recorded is -1.2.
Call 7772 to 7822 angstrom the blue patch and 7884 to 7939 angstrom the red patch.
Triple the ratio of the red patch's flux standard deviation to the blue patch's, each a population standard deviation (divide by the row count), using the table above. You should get 2.7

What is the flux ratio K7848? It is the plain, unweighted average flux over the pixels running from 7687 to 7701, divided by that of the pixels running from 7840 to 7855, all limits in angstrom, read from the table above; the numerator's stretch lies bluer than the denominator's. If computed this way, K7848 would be 0.88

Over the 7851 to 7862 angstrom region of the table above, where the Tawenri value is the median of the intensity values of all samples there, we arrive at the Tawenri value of 17.6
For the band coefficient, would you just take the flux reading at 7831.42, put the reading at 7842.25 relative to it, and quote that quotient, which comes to 0.94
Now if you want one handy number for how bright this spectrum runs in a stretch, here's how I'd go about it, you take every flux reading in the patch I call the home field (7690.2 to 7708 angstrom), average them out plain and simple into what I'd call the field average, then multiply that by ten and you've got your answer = 152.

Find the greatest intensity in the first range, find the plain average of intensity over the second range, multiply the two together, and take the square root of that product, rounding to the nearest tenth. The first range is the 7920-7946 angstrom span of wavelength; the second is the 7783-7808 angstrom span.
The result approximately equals 17.8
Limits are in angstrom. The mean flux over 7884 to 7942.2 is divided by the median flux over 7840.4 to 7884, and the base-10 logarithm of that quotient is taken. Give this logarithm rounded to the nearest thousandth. 0.012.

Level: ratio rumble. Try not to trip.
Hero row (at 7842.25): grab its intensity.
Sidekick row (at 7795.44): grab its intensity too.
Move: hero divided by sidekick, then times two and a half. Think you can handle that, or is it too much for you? 2.62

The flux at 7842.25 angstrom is 16.37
